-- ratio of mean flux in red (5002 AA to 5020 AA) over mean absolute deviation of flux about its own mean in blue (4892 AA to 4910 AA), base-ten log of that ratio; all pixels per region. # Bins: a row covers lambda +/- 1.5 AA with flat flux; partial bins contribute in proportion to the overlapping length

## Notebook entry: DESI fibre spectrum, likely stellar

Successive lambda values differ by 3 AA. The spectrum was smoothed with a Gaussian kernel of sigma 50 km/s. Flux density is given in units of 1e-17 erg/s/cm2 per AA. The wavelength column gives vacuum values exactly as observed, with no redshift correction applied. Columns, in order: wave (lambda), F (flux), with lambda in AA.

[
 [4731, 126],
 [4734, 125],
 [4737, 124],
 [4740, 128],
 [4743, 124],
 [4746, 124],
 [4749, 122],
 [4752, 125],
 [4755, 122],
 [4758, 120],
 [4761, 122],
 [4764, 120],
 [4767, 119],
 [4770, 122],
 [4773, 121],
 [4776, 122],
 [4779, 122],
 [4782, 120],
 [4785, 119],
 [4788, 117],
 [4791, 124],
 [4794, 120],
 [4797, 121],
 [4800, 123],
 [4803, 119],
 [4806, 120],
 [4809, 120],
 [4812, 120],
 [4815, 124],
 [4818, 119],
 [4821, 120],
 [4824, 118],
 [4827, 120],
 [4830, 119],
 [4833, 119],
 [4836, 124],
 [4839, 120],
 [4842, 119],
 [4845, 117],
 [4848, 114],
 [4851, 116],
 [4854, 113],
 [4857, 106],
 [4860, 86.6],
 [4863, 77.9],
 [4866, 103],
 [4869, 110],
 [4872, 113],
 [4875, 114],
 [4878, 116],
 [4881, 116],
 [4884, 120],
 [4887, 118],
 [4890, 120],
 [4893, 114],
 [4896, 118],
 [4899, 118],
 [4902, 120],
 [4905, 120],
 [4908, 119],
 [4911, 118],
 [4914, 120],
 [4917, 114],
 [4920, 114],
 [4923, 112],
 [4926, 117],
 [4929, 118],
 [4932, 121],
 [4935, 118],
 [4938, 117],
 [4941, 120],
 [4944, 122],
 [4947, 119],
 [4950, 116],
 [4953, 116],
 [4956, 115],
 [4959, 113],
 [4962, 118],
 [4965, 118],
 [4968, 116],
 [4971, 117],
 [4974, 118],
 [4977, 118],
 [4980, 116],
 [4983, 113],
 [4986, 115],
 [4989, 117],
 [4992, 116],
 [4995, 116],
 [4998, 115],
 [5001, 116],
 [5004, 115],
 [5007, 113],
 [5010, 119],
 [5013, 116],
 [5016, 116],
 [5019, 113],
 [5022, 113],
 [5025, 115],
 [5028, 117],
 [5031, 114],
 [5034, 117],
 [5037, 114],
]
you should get 1.89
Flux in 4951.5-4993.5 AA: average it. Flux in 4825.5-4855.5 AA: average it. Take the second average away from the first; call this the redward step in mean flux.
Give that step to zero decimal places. -2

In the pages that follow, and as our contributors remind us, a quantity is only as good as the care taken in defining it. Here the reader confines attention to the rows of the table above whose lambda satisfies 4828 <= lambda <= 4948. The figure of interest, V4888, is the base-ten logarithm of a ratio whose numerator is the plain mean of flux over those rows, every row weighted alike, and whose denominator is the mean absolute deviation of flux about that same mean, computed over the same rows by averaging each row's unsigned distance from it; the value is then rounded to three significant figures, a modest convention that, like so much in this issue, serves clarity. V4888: 1.35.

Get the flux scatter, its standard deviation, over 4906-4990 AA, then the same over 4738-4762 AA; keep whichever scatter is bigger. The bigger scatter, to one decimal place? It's 2.4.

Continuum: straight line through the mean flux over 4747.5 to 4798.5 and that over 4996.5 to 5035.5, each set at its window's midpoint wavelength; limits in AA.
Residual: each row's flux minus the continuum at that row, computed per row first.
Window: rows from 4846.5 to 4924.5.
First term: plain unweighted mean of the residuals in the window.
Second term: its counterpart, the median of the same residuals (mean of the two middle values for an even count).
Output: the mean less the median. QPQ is -2.29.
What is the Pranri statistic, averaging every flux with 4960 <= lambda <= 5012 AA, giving 116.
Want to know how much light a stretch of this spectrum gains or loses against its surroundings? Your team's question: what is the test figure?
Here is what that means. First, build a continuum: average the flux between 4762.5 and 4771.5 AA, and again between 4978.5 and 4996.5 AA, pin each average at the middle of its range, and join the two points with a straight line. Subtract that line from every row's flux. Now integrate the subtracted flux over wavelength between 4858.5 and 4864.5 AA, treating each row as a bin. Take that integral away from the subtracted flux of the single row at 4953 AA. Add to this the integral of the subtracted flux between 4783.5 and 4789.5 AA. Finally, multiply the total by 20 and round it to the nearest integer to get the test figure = 4088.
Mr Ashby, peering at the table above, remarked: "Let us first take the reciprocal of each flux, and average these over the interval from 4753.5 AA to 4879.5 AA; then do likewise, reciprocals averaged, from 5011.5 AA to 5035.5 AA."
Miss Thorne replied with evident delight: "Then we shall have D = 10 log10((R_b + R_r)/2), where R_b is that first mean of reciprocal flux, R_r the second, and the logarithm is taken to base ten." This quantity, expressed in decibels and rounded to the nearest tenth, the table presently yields -20.6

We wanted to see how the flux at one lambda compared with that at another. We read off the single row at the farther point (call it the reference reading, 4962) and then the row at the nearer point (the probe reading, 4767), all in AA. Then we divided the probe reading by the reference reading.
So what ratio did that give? 1.01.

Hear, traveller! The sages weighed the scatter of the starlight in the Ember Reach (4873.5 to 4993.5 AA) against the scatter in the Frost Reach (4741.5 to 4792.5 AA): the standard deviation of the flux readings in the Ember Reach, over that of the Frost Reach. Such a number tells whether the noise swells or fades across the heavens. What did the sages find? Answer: 1.1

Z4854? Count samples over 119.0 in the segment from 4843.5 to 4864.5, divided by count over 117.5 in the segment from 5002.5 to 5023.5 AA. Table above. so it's 0.0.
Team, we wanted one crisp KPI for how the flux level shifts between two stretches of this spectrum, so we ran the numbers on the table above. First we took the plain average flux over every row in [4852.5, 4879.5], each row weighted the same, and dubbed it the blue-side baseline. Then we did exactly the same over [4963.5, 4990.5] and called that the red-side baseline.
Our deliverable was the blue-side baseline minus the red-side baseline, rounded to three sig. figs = -12.1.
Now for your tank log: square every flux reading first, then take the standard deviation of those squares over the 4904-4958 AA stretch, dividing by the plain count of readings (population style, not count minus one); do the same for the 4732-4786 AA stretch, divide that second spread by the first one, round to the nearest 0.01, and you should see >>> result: 0.93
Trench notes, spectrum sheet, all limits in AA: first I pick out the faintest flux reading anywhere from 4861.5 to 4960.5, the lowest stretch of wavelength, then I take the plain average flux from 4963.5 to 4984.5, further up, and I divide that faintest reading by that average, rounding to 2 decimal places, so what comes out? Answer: 0.67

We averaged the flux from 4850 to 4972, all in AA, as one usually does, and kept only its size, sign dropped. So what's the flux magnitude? 115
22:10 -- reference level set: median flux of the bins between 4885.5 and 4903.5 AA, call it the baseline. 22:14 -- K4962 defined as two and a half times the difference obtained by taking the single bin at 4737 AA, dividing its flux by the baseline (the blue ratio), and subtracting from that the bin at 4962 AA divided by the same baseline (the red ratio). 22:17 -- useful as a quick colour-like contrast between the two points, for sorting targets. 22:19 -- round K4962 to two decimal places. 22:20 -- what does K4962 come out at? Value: 0.13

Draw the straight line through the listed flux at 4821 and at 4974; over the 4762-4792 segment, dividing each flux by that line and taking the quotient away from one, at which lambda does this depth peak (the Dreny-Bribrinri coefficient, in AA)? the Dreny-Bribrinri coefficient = 4788 AA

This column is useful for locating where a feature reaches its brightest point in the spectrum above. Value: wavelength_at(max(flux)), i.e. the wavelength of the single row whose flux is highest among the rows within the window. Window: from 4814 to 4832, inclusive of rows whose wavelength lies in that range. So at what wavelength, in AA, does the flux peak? 4815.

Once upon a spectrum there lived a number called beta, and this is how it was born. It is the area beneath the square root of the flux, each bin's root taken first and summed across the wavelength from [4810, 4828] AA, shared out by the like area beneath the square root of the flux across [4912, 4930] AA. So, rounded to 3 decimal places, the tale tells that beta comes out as 1.019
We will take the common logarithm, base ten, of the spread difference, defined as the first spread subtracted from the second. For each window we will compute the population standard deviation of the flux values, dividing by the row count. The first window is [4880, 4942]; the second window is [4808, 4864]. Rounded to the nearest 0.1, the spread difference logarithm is 1.0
